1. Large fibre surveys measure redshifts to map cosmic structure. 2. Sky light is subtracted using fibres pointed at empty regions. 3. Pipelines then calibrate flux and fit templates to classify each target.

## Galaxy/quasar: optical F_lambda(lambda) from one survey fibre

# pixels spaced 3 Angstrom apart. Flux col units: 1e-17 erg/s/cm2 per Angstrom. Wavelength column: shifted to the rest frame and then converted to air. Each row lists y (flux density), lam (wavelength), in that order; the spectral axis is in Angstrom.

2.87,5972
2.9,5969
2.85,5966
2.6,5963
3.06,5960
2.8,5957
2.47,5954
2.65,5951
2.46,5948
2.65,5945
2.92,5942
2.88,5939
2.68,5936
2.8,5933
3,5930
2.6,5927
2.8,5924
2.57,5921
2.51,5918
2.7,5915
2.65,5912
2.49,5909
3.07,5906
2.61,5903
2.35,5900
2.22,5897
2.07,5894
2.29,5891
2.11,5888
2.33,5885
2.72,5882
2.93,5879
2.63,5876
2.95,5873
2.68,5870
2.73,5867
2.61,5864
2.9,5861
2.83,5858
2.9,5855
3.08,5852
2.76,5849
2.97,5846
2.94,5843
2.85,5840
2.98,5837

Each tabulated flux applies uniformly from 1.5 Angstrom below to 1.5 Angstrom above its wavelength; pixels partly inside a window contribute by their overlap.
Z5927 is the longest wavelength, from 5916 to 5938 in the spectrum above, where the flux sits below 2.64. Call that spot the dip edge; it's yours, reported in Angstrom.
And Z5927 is 5927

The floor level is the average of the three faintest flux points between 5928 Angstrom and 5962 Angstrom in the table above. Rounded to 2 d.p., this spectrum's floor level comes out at 2.53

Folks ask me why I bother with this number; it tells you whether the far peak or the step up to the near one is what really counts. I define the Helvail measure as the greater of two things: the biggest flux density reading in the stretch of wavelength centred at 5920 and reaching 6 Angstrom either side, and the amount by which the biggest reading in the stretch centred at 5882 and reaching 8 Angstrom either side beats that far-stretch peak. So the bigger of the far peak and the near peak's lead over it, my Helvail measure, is 2.80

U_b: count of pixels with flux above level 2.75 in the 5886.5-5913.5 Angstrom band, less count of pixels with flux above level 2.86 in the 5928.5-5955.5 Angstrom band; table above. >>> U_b -2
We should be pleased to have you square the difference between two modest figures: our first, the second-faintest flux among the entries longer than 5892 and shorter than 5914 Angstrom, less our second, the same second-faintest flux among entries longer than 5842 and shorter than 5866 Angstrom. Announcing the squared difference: 0.29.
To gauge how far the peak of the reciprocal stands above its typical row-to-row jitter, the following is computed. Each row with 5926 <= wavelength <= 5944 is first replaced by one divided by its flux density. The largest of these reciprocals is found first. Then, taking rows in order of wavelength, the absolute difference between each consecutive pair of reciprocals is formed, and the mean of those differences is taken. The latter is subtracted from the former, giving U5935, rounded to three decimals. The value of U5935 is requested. 0.360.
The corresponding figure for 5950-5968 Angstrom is 0.365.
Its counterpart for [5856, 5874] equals 0.362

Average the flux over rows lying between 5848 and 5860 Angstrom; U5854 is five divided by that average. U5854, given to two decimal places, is 1.73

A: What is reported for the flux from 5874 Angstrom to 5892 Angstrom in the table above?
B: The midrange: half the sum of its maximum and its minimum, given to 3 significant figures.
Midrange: 2.52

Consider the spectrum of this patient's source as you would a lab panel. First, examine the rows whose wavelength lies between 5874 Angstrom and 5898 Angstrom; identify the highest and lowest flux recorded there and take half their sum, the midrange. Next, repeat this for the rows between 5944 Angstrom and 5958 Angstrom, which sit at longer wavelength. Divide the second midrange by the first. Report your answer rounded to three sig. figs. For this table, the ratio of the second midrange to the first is 1.05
